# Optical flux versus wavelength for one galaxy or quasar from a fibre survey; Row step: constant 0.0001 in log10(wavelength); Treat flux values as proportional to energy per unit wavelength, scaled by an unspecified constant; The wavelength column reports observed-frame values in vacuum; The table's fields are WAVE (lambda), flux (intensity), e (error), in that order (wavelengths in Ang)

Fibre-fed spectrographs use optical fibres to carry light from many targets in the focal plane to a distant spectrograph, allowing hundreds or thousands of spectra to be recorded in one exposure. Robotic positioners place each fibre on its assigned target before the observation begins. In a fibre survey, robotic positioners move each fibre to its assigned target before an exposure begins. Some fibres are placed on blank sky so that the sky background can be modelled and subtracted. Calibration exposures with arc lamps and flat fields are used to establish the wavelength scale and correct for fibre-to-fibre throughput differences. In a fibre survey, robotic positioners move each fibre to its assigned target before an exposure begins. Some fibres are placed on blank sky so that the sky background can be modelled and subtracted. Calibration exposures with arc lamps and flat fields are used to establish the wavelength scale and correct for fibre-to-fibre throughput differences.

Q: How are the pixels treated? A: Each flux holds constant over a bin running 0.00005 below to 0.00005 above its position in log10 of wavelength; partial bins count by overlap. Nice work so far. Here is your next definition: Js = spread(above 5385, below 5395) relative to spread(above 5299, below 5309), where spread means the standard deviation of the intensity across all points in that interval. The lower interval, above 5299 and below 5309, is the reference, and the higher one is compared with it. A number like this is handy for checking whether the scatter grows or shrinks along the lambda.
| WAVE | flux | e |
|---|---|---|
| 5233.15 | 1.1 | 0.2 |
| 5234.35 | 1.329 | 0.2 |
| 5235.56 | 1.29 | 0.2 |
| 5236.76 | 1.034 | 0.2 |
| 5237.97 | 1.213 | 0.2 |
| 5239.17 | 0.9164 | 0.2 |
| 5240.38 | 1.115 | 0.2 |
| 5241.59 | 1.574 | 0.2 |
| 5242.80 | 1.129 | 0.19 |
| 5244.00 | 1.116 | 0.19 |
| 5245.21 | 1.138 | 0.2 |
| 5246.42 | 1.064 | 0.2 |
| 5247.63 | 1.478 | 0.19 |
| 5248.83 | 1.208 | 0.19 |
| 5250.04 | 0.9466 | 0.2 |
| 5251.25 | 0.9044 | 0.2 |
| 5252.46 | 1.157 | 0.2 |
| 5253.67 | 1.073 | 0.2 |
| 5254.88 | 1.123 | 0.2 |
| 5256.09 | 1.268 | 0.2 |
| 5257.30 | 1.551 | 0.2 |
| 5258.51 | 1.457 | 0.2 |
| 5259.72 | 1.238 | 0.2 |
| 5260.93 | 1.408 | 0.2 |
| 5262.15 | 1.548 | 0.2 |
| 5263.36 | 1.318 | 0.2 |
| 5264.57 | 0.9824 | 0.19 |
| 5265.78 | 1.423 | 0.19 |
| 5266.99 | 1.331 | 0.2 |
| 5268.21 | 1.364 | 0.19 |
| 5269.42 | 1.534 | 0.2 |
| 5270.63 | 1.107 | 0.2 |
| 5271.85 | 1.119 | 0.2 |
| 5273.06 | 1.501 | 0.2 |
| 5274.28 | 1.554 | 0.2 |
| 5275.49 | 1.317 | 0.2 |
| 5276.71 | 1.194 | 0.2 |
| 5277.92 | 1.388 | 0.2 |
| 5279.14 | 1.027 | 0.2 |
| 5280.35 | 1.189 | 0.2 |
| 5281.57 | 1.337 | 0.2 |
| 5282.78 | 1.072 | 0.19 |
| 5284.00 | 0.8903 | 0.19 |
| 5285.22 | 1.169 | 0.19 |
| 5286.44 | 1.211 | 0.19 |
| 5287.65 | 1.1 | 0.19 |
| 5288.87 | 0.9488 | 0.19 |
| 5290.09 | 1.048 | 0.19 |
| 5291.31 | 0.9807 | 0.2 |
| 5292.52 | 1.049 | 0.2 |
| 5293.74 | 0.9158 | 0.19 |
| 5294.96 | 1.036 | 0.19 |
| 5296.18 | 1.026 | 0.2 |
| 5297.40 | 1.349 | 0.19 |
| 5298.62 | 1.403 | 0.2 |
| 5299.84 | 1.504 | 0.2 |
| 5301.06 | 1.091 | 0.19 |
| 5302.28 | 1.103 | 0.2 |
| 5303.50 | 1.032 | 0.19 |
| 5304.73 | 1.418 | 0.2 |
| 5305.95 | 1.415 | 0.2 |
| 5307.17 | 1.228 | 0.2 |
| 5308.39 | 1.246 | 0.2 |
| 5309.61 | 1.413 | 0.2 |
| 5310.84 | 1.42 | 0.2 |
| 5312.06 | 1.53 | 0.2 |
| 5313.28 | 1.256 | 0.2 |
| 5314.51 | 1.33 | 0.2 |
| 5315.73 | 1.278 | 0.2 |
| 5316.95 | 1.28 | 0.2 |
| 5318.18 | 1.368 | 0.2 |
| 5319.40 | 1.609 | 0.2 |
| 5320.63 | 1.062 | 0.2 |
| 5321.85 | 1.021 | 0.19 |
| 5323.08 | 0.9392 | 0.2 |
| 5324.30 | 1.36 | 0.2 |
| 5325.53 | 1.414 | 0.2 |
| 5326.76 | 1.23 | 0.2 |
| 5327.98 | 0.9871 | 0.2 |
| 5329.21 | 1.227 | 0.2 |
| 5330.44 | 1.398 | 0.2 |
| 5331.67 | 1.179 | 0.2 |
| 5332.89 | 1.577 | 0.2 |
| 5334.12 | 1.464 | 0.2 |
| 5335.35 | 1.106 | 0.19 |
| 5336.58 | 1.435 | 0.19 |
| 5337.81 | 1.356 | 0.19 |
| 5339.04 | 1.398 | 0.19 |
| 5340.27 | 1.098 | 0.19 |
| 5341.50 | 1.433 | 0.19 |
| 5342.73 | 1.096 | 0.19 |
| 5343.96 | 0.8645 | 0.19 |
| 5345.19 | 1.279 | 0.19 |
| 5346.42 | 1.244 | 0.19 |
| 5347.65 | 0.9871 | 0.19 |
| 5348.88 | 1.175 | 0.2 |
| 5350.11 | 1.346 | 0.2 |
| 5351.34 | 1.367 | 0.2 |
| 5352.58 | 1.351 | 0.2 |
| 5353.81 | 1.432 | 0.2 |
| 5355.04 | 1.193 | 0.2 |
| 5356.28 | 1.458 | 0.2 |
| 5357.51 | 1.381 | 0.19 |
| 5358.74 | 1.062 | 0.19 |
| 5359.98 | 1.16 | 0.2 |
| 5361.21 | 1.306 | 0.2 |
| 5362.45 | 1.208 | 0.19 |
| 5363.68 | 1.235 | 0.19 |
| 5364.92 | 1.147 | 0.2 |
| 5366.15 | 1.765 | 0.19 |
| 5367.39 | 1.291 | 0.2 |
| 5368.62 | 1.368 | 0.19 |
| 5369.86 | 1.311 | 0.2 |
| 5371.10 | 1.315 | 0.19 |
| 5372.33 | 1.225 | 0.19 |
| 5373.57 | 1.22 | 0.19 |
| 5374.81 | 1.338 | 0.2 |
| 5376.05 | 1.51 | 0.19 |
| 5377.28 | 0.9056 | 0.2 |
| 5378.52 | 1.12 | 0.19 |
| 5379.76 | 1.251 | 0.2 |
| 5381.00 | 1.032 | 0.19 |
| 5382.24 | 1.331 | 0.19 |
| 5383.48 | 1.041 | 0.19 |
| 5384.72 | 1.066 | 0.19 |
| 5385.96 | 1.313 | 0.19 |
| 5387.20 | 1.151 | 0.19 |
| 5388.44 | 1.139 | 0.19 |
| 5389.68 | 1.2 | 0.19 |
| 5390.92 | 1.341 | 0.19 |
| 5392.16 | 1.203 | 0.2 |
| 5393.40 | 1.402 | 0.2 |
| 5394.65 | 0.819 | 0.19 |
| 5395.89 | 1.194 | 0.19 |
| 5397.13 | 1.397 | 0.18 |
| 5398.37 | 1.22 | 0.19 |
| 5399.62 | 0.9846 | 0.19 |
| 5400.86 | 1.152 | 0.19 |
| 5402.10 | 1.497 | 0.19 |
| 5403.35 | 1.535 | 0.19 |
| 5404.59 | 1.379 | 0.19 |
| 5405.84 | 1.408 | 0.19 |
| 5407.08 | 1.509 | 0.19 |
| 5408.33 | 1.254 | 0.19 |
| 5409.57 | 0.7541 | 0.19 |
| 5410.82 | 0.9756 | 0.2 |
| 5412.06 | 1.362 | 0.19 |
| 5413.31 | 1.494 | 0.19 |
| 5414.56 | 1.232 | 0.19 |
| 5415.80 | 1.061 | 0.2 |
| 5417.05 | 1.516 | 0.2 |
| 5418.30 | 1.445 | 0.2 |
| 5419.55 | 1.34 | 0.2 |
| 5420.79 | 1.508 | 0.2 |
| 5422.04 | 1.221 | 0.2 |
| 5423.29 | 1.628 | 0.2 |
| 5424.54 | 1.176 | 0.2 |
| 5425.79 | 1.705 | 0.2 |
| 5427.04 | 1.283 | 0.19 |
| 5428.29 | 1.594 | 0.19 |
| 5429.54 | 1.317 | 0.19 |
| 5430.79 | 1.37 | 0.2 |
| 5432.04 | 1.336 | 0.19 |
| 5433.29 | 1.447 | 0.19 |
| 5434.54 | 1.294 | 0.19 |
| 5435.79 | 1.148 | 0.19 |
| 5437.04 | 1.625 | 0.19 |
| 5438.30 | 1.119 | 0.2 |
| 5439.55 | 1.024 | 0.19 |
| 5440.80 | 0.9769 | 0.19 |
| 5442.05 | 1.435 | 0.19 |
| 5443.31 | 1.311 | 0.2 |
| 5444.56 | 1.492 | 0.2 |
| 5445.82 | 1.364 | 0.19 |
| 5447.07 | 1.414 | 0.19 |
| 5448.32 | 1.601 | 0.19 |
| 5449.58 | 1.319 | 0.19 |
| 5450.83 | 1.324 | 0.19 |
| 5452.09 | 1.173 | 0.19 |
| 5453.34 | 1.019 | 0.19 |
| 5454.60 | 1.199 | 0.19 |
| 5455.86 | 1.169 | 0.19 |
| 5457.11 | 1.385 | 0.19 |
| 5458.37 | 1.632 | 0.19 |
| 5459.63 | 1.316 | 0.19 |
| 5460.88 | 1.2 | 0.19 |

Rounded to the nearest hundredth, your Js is 1.02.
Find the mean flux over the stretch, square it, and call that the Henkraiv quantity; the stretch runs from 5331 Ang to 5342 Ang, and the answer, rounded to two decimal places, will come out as 1.79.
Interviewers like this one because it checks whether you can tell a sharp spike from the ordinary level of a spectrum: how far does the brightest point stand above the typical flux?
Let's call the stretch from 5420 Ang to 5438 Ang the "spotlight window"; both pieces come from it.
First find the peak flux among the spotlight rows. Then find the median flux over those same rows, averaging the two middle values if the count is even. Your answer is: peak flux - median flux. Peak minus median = 0.35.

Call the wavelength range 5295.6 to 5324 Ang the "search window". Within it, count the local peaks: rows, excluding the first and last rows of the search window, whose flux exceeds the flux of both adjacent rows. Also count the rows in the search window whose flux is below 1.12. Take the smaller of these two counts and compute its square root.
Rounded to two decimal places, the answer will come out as 2.45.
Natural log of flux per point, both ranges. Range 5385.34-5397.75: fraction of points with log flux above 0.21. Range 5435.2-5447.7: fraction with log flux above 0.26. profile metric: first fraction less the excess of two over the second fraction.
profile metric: -1.00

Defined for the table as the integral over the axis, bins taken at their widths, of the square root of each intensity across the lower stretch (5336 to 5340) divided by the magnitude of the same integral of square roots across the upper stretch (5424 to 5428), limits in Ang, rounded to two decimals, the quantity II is 0.99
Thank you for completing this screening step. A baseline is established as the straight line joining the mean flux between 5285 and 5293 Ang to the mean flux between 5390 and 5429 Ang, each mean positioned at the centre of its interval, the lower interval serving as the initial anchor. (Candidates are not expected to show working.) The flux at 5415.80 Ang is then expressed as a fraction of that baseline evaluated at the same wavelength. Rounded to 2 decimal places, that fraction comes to 0.80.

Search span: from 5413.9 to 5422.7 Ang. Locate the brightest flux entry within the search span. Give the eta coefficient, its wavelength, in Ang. 5417.05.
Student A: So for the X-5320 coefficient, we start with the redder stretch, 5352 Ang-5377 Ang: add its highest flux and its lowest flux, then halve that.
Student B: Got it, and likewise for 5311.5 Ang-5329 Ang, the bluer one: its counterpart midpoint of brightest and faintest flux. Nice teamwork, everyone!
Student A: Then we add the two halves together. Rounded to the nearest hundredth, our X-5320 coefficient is 2.69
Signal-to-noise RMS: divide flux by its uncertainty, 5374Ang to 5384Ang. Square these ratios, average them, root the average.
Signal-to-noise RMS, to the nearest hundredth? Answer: 6.23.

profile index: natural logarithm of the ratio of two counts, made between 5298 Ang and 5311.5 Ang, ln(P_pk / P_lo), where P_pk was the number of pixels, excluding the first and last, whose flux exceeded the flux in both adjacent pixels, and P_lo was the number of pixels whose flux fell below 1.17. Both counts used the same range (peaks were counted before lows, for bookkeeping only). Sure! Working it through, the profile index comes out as 0.0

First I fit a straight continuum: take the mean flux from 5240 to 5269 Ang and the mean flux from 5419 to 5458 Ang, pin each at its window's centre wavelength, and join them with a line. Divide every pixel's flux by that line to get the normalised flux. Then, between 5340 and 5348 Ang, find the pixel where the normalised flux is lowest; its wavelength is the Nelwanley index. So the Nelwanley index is 5343.96 Ang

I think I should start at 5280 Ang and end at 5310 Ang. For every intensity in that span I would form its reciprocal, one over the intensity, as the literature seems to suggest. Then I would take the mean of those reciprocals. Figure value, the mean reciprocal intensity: 0.88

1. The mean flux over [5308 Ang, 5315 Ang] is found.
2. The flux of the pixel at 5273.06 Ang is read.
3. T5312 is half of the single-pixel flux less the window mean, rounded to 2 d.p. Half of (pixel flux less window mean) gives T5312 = 0.07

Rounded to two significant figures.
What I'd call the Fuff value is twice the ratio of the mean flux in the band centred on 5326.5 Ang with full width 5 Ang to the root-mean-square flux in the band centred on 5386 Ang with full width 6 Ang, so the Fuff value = 2.2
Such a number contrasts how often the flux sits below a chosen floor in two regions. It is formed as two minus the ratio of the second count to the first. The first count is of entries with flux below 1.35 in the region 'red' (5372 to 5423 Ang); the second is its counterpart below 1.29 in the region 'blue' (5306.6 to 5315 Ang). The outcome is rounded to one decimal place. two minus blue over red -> 1.9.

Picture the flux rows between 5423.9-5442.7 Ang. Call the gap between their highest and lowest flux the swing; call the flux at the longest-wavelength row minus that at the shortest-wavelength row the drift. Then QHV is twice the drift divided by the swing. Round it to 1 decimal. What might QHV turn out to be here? 0.7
